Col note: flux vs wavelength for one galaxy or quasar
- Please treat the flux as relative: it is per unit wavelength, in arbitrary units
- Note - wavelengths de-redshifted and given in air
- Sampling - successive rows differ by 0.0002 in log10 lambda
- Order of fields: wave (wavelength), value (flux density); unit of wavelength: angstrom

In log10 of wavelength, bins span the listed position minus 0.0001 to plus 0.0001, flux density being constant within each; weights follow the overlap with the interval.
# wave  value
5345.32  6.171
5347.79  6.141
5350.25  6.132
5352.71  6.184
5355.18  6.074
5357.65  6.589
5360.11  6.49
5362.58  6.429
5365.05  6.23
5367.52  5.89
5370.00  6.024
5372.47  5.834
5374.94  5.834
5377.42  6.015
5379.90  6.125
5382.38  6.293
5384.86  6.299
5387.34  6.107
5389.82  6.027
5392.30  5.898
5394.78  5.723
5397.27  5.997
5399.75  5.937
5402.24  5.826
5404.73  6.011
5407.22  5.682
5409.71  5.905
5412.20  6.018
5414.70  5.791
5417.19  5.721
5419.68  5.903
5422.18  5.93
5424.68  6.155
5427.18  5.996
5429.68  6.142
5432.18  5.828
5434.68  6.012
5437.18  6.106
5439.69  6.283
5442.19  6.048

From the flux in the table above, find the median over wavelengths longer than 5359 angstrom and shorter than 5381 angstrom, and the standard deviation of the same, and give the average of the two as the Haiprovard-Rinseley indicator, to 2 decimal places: 3.13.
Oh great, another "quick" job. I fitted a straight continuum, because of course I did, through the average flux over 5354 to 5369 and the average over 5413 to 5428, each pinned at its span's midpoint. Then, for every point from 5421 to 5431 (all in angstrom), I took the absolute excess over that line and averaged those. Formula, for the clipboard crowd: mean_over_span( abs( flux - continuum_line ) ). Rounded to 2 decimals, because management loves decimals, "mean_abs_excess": 0.17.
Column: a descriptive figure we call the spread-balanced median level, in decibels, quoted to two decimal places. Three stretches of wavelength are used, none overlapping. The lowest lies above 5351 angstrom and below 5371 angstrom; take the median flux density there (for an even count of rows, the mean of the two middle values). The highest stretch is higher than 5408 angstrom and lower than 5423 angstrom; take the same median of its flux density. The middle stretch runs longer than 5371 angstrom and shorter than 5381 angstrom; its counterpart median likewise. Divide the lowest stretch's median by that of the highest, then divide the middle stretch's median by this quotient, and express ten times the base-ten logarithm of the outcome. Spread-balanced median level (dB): 7.51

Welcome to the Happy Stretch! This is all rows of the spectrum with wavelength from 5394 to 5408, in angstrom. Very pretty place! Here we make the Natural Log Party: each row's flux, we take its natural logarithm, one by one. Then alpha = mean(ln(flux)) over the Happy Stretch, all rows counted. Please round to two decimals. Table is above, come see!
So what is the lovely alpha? 1.77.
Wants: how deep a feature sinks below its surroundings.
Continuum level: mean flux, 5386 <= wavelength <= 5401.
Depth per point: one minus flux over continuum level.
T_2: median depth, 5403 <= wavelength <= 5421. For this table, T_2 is 0.008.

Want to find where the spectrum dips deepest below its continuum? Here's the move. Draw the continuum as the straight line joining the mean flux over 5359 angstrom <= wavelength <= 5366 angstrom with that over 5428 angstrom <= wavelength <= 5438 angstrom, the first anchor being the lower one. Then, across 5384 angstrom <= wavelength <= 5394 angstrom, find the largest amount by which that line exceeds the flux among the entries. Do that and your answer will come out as 0.33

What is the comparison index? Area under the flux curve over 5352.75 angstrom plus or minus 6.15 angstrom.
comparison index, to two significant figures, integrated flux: 77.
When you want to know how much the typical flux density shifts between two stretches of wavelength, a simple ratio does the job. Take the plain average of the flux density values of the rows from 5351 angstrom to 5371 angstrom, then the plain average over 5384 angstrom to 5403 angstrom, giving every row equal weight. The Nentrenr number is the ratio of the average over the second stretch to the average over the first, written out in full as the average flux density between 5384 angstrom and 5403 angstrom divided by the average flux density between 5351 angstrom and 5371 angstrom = 0.9580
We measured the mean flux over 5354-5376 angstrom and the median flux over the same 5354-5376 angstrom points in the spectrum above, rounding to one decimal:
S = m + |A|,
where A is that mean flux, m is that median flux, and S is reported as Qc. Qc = 12.2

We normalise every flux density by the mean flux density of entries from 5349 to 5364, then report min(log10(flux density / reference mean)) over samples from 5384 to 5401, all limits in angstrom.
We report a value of -0.043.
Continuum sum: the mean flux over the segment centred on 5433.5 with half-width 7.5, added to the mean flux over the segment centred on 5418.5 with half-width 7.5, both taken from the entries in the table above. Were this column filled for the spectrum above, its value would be 12.0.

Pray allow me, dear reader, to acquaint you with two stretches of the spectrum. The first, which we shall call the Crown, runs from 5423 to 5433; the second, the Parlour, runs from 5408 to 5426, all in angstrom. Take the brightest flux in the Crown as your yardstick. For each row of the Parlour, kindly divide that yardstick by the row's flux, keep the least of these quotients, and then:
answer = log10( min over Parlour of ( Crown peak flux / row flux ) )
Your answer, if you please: 0.000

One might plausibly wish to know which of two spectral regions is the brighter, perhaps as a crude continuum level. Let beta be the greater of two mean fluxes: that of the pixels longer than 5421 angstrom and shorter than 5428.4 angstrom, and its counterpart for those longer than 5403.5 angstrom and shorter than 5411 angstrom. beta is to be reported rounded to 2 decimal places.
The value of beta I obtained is 6.03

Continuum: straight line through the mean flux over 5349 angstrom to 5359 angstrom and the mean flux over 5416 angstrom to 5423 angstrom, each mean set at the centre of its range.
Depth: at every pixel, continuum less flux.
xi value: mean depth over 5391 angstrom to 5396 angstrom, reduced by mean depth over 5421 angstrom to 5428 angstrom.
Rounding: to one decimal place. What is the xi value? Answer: 0.4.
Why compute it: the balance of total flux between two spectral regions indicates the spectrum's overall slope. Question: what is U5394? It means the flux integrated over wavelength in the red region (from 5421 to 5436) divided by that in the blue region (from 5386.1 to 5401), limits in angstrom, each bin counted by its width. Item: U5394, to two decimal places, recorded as 1.02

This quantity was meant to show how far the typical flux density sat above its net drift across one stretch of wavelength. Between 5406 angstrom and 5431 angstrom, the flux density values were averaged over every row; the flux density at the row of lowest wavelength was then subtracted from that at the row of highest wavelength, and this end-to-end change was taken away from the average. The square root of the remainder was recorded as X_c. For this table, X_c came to 2.34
